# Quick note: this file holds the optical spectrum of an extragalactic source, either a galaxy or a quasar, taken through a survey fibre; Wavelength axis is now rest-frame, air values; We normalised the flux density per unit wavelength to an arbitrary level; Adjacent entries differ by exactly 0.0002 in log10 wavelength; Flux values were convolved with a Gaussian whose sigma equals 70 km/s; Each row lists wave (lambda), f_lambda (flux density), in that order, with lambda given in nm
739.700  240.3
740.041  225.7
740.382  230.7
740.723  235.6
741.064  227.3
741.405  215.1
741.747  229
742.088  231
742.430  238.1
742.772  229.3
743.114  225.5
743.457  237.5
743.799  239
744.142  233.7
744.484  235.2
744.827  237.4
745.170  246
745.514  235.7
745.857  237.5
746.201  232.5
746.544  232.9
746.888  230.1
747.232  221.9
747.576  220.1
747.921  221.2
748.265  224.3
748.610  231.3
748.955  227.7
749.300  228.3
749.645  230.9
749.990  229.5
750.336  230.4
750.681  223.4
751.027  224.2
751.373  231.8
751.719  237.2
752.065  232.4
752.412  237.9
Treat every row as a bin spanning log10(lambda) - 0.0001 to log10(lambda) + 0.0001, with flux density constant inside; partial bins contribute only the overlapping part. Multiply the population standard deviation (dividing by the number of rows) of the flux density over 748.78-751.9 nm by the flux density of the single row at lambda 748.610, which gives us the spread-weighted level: 902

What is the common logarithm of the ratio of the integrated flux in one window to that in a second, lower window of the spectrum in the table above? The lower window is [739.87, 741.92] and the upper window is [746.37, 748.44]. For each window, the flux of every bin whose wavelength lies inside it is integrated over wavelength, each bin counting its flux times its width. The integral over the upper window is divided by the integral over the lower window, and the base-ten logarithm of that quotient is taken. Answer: 0.000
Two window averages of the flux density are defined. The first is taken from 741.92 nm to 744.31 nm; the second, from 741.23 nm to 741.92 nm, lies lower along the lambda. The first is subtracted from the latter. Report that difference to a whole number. -11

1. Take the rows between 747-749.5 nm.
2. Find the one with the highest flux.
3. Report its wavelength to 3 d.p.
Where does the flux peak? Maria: 748.610 nm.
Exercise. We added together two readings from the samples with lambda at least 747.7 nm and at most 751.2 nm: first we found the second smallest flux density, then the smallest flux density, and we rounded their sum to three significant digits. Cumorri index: 445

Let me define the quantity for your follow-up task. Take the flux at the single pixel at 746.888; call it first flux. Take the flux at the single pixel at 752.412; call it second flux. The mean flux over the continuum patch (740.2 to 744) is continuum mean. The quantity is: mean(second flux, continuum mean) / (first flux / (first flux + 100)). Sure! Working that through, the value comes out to 336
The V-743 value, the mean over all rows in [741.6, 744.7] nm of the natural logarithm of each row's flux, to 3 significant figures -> 5.45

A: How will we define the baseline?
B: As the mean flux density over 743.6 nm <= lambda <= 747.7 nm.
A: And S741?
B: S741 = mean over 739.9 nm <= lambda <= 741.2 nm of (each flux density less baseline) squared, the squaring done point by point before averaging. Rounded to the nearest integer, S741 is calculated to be 28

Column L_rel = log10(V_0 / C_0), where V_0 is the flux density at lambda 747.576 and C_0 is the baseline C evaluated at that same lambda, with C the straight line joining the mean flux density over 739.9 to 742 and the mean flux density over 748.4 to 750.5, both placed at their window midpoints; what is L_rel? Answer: -0.017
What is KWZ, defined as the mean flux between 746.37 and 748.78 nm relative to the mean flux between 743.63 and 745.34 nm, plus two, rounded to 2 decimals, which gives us 2.95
